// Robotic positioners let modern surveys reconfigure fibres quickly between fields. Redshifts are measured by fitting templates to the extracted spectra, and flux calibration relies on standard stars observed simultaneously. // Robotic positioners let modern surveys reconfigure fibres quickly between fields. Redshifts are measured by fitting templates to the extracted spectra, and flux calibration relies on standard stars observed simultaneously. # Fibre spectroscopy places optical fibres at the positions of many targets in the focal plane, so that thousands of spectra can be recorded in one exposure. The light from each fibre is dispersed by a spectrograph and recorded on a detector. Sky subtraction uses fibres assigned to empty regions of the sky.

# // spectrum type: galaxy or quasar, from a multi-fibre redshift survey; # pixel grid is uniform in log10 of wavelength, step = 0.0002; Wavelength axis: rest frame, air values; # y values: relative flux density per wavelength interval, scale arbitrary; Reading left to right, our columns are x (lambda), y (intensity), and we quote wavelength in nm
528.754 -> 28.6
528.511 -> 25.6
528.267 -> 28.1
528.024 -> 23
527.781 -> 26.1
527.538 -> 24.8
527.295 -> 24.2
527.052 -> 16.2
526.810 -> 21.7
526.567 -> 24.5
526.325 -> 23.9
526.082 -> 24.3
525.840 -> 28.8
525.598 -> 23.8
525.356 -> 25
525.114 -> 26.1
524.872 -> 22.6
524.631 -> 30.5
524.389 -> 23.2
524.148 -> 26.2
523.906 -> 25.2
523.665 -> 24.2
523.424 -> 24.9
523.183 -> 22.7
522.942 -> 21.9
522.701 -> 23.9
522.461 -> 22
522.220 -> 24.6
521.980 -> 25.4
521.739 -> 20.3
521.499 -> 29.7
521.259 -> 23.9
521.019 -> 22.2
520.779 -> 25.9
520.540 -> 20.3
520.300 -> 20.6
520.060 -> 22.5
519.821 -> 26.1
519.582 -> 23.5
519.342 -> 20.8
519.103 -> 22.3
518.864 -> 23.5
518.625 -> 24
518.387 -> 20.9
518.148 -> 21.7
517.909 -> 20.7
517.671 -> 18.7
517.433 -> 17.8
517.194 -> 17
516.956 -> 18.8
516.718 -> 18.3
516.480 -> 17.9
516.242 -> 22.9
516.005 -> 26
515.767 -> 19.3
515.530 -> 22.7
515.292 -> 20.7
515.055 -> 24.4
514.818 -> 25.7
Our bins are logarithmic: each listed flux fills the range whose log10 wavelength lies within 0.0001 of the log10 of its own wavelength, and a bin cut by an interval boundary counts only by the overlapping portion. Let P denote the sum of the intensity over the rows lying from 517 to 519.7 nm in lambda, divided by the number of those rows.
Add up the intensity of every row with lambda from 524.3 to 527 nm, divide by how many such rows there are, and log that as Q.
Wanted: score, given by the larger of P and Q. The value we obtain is 24.9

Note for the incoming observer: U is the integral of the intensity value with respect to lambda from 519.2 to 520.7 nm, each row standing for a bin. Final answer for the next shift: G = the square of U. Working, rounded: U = 33.6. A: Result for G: 1129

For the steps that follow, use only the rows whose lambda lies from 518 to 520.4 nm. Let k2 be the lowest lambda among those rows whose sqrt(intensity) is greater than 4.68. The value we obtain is 518.625 nm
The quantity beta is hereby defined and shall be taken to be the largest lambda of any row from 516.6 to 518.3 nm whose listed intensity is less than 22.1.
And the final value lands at 518.148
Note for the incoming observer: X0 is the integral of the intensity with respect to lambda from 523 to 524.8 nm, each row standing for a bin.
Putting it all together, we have 45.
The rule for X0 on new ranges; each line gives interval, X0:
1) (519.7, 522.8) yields 73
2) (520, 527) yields 169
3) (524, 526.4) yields 61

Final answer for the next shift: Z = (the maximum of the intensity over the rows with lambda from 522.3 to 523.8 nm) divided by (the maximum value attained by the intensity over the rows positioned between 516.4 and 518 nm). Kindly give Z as 1.20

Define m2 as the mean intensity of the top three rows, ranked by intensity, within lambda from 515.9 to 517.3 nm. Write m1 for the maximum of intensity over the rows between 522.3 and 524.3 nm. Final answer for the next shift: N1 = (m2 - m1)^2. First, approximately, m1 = 26.2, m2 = 22.6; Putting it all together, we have 13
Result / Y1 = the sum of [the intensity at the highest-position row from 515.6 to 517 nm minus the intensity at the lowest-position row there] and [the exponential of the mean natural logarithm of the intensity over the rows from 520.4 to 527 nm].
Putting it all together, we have 23.7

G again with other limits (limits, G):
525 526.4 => 1260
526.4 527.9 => 1185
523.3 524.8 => 1474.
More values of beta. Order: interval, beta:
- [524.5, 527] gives 526.810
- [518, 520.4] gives 520.300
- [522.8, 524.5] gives 522.942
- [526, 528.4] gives 527.052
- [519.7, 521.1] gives 520.540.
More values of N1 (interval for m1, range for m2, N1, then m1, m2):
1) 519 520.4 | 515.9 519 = 3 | 26.1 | 24.5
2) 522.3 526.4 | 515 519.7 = 32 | 30.5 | 24.8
